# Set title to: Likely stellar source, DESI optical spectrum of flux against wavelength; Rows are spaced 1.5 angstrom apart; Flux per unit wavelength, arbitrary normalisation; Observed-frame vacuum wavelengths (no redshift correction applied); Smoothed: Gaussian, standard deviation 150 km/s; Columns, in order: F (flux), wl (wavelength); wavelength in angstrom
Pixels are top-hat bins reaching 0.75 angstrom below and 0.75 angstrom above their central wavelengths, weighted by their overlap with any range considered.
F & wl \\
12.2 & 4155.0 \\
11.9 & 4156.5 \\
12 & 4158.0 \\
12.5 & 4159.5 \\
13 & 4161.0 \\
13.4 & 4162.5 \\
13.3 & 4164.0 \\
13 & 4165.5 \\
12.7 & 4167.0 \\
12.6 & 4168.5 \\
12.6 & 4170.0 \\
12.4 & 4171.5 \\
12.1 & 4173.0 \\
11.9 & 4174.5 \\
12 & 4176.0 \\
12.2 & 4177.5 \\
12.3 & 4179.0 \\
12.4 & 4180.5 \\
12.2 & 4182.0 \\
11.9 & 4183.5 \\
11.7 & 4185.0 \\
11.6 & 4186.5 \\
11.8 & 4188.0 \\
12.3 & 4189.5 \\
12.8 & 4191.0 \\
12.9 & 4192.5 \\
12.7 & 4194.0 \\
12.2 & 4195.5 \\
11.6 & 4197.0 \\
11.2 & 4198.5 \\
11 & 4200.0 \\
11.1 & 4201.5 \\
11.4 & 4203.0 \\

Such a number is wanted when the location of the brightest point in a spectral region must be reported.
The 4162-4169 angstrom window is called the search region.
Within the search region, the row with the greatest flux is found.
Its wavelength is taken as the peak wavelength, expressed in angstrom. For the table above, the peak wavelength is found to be 4162.5 angstrom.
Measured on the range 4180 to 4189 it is 4180.5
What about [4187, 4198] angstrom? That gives 4192.5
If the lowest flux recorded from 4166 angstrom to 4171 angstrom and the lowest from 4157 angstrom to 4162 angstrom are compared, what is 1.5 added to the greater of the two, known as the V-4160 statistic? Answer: 14.1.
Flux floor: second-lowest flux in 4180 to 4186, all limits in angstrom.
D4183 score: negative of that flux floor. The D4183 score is -11.9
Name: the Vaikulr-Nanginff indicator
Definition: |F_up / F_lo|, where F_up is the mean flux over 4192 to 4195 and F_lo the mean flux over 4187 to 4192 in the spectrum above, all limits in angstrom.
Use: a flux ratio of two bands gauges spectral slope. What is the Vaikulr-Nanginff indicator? 1.04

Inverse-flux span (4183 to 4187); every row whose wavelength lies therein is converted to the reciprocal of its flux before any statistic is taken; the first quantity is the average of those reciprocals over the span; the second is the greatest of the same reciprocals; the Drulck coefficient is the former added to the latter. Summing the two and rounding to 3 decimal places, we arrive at 0.171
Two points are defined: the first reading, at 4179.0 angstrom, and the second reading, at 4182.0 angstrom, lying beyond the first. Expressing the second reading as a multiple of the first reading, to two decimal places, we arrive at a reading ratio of 0.99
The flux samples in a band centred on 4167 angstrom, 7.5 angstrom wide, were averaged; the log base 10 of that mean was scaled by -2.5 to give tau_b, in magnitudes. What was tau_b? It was -2.77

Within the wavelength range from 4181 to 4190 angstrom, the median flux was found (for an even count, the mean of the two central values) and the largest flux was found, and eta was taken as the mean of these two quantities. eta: 12.1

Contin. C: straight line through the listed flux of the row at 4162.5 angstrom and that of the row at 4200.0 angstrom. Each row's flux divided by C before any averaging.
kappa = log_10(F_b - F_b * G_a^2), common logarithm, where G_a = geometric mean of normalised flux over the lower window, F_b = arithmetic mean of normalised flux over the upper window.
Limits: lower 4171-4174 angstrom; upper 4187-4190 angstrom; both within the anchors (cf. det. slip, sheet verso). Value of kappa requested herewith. -1.1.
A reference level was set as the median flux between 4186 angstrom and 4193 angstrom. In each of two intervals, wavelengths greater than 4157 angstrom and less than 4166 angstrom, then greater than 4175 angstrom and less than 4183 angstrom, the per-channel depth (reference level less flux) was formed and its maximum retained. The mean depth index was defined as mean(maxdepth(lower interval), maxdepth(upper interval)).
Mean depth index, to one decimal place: 0.3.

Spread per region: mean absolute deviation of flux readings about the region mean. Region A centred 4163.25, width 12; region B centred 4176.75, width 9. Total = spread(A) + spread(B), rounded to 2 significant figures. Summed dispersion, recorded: 0.51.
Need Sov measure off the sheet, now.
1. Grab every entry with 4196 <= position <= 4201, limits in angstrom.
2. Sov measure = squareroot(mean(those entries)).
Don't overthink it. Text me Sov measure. 3.36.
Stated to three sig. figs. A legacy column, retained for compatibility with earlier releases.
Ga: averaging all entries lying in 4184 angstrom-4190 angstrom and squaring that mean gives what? 140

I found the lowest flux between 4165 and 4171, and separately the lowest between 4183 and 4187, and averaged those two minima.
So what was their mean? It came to 12.1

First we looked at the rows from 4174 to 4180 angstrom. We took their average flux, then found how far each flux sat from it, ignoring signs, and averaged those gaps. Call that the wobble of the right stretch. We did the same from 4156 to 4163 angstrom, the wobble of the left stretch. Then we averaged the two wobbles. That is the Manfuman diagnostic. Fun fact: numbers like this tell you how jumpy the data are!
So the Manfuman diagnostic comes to 0.33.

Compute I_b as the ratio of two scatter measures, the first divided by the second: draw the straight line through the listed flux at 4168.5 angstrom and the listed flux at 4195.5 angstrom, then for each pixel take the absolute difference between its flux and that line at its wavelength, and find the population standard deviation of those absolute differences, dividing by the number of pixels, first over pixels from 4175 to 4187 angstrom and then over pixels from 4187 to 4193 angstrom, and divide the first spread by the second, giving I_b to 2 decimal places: 0.96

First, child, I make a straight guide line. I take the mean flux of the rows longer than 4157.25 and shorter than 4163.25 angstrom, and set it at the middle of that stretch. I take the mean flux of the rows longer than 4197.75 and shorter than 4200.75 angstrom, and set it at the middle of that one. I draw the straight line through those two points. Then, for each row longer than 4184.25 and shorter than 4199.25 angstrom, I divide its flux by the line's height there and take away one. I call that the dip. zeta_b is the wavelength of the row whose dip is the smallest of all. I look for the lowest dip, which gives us 4186.5 angstrom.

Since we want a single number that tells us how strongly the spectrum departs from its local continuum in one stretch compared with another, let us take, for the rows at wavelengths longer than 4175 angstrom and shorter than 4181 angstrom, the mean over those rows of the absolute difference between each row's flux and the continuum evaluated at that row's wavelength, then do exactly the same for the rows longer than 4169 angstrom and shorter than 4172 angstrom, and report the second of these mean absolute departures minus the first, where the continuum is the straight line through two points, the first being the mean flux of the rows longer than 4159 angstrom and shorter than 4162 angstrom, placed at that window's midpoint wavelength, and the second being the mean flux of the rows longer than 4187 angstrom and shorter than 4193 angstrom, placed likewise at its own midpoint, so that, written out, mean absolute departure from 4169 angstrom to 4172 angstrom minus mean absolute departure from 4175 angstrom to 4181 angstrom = -0.2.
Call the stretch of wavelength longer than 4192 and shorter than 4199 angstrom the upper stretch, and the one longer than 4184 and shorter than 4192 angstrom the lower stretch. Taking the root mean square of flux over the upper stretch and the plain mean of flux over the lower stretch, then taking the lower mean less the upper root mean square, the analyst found -0.1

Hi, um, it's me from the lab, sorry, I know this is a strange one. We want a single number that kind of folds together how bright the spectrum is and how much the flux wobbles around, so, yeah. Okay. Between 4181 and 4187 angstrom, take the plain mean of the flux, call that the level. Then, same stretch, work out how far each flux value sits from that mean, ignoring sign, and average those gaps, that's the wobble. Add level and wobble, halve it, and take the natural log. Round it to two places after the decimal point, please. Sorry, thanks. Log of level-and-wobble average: 1.80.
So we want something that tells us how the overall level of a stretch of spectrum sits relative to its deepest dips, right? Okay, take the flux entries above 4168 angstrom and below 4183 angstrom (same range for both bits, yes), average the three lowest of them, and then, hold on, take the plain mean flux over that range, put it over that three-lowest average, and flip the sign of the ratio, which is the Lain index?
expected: -1.022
